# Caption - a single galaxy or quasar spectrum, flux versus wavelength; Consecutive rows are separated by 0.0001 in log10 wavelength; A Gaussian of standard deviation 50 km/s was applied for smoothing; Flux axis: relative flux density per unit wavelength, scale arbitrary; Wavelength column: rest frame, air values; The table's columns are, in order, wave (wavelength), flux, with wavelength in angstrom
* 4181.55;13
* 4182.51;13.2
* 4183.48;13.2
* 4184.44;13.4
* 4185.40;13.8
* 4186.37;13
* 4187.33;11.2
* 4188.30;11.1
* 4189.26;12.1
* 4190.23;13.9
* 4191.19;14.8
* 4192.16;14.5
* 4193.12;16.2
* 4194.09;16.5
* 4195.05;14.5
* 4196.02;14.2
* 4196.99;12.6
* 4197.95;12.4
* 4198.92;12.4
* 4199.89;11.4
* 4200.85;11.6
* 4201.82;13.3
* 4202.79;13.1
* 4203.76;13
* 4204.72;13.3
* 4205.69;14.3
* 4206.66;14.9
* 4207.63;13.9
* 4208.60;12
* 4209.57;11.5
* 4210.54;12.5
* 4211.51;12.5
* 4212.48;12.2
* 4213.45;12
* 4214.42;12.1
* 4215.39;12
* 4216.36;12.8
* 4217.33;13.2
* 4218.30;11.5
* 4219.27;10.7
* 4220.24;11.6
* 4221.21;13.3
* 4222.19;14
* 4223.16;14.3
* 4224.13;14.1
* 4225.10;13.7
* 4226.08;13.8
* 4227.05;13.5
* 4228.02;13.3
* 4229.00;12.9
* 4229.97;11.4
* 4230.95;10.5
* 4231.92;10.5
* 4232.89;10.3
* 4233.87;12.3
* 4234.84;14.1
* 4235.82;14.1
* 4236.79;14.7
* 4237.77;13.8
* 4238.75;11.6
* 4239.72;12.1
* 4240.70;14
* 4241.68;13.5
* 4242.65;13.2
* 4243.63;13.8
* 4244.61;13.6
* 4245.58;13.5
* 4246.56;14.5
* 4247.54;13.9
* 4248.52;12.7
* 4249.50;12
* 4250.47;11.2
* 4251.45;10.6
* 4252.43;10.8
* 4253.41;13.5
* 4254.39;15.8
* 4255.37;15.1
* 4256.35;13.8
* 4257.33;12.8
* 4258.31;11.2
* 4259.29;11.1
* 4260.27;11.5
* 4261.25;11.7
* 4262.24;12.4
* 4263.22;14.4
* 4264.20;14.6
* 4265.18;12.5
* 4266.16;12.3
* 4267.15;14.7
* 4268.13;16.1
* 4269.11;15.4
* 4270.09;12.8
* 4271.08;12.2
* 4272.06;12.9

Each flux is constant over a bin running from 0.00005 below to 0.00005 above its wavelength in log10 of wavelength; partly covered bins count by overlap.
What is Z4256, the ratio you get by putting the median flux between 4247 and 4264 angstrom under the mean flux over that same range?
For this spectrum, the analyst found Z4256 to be 1.02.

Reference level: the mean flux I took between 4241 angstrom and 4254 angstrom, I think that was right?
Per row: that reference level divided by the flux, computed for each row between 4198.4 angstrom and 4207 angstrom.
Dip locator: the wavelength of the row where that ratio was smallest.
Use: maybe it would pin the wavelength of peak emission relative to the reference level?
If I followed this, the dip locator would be 4206.66 angstrom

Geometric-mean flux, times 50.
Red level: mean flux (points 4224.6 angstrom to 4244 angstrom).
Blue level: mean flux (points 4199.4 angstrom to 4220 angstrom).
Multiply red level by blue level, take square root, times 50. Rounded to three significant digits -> 635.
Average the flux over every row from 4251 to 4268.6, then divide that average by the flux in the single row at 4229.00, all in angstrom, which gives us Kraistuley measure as 1.01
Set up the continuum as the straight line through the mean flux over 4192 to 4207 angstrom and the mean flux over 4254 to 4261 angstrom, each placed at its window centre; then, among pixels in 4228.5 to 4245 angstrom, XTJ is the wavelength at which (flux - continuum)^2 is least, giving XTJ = 4242.65 angstrom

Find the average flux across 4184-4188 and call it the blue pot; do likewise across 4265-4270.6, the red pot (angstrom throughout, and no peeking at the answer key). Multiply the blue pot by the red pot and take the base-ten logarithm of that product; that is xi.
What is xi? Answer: 2.25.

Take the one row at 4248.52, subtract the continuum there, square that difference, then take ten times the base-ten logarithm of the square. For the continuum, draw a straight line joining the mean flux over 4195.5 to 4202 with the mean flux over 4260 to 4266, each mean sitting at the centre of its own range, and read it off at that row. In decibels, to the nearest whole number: -21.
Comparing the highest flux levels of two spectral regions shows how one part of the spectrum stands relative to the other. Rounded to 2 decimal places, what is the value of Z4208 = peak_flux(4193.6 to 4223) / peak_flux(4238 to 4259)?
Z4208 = 1.04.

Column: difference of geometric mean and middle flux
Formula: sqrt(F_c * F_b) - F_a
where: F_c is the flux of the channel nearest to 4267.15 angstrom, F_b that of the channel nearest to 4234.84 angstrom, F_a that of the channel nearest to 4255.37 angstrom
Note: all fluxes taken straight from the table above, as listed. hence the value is -0.7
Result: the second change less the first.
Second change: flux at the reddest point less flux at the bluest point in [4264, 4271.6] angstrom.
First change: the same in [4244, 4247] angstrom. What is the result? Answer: -3.3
